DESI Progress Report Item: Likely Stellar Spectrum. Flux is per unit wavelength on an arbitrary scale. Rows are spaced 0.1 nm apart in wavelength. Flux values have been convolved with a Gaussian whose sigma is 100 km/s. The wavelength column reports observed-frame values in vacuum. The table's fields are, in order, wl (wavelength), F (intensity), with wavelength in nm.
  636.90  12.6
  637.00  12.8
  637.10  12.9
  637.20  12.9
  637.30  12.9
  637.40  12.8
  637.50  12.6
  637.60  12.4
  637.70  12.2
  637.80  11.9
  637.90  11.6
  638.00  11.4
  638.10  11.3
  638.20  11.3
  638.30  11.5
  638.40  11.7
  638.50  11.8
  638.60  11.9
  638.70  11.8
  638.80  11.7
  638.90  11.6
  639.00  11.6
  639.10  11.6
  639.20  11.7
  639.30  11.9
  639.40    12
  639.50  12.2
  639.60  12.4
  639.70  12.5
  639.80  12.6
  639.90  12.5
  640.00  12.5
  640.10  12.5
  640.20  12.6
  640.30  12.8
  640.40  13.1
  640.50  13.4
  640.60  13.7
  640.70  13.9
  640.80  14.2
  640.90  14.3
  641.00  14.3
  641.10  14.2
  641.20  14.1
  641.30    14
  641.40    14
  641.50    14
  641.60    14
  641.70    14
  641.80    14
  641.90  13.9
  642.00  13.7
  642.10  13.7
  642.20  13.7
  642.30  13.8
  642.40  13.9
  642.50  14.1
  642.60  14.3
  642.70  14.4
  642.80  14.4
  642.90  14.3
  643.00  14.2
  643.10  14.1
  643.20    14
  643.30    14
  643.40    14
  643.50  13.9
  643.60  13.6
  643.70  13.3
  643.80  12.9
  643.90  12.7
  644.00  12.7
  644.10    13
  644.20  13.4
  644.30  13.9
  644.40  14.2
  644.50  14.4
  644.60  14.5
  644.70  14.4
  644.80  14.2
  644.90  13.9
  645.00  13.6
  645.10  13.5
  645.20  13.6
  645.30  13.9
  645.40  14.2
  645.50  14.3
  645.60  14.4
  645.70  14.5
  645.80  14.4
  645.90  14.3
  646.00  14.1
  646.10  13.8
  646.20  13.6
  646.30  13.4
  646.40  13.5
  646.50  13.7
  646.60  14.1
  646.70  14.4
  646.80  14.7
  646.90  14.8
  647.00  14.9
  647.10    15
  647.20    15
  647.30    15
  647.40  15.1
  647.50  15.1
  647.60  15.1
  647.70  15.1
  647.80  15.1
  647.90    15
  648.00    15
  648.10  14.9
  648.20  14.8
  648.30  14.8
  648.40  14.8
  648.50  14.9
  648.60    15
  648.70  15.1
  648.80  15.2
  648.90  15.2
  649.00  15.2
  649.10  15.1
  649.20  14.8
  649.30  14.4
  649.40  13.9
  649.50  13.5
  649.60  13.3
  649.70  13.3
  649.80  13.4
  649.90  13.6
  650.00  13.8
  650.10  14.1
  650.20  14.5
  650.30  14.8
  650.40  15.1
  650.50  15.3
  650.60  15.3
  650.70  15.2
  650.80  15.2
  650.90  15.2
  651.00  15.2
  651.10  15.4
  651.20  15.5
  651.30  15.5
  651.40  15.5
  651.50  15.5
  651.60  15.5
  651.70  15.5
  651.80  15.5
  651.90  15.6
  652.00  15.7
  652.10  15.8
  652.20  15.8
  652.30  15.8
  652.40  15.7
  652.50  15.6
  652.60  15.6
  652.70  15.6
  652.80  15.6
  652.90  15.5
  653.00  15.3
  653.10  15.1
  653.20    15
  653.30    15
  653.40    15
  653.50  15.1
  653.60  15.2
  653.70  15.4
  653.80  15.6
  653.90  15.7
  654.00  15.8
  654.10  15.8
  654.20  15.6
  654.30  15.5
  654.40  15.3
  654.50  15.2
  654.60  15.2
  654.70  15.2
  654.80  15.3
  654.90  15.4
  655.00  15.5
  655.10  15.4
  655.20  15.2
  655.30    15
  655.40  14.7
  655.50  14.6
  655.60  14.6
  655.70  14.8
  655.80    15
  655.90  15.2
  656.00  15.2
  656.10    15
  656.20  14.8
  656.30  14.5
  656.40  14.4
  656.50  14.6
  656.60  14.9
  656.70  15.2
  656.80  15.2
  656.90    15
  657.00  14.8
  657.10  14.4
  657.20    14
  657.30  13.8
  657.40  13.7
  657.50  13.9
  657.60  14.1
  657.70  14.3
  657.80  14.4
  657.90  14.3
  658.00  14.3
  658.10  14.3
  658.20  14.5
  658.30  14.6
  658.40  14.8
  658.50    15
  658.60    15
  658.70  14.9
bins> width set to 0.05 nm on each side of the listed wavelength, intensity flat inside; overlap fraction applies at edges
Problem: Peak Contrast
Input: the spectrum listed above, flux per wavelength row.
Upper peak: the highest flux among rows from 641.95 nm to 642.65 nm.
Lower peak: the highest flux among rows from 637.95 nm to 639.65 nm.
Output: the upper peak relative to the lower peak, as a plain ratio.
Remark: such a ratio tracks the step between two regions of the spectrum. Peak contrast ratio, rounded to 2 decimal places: 1.15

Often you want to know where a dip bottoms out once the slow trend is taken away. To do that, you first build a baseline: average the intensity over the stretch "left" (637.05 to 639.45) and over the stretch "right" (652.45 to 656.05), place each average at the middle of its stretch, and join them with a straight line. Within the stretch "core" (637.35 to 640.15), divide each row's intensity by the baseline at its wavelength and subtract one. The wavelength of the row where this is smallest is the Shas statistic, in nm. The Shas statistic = 638.20 nm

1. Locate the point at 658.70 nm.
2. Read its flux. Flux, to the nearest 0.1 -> 14.9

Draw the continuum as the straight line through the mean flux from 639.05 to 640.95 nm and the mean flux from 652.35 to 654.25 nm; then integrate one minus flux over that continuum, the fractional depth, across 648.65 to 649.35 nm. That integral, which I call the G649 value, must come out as -0.02 nm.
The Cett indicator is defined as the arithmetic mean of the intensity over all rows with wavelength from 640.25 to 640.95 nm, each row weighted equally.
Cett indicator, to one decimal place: 13.6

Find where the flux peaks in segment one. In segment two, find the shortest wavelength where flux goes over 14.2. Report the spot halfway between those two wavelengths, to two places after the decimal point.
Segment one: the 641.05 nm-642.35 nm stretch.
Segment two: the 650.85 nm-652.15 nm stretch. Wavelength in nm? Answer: 646.00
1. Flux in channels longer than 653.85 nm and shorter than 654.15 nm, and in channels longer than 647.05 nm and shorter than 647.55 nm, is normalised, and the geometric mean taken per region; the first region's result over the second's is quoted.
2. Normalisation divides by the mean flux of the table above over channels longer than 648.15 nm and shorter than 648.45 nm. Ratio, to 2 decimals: 1.05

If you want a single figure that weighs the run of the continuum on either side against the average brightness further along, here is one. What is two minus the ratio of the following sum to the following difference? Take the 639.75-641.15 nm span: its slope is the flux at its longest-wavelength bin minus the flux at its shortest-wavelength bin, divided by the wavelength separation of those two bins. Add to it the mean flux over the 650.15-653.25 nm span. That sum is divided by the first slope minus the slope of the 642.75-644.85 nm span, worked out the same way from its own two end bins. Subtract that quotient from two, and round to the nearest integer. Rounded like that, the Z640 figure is -10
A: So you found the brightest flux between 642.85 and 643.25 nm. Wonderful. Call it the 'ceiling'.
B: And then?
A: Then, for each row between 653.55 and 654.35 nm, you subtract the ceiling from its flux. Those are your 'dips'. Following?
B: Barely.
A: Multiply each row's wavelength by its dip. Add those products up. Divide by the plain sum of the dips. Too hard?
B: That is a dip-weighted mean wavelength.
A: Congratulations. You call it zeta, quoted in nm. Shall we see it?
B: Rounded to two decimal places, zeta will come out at 653.97 nm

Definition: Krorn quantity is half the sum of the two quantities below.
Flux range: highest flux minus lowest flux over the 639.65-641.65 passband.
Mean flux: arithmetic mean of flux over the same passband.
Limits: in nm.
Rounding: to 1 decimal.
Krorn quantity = 7.6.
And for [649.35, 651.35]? 8.4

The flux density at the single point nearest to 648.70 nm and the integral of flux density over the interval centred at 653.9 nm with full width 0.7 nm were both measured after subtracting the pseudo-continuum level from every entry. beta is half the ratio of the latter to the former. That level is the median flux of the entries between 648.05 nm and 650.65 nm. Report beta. 0.92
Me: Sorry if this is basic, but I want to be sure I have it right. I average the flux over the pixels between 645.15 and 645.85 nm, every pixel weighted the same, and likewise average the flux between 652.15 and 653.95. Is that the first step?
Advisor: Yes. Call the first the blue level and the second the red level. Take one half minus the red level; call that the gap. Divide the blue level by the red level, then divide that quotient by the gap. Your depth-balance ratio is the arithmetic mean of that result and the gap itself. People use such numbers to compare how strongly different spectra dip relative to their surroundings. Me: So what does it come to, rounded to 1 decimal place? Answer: -7.5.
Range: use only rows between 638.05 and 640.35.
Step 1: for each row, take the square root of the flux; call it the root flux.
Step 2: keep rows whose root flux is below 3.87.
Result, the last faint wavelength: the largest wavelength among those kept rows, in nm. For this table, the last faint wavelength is 640.30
